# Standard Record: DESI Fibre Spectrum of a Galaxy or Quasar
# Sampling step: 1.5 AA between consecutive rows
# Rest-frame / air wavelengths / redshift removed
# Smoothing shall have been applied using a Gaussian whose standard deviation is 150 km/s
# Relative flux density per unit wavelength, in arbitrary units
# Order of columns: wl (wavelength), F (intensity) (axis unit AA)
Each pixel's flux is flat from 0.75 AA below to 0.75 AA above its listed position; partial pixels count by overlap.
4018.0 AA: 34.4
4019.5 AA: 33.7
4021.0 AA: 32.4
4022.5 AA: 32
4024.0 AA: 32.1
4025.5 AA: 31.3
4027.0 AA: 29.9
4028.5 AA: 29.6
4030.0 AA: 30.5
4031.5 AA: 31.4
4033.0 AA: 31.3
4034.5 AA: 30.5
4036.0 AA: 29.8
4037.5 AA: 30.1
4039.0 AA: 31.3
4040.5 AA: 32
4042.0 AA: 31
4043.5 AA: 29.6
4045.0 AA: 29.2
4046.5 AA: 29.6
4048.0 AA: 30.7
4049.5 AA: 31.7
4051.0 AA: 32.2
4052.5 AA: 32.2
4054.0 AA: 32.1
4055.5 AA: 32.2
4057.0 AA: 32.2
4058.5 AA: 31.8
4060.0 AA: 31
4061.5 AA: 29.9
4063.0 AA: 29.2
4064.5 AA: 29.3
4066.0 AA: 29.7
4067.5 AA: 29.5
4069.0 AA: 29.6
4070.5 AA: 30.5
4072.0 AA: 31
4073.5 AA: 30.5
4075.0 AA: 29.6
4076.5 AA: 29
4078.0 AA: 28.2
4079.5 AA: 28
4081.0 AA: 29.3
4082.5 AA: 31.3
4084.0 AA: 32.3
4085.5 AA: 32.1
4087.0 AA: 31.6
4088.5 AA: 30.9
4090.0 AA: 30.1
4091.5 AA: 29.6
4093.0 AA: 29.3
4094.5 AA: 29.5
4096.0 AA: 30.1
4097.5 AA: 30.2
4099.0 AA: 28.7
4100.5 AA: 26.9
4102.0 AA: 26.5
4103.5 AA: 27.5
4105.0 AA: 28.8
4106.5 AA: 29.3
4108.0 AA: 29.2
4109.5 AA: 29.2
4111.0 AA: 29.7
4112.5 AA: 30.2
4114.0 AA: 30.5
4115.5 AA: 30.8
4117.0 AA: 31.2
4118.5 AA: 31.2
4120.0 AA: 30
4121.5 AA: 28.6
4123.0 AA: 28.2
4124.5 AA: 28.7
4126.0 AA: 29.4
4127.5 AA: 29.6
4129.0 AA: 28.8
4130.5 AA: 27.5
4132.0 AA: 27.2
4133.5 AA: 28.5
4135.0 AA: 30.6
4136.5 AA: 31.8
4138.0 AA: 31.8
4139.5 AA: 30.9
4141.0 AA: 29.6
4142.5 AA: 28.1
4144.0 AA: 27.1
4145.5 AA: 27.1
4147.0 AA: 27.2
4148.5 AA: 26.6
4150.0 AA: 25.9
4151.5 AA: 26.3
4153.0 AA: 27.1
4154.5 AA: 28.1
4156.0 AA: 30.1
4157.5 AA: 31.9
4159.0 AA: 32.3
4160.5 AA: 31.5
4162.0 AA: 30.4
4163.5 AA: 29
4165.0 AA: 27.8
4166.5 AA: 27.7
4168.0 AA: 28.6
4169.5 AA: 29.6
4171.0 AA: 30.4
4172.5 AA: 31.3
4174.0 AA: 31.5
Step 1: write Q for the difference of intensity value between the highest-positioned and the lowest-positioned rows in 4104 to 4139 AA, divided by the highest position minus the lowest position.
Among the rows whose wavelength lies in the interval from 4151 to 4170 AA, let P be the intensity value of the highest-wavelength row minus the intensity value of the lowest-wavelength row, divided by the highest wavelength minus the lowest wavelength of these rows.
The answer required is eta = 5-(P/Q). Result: 3.0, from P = 0.18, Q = 0.09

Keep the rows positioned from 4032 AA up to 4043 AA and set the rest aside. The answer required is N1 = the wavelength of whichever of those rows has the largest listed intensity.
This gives 4040.5 AA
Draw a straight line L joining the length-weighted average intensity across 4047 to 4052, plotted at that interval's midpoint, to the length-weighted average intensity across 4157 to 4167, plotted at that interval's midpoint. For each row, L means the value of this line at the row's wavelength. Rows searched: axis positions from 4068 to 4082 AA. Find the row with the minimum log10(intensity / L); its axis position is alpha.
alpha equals 4079.5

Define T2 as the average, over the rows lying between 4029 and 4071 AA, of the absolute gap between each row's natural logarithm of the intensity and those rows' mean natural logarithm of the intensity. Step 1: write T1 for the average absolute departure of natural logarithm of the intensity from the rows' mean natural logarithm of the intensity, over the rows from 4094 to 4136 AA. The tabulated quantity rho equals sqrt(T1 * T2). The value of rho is 0.0325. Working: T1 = 0.035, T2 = 0.030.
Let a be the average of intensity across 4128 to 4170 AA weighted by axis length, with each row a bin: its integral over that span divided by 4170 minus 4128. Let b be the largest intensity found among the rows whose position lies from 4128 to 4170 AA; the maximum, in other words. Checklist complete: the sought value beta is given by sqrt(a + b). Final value 7.82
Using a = 28.9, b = 32.3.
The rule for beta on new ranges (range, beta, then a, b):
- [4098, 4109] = 7.58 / 28.2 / 29.3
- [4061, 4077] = 7.80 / 29.8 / 31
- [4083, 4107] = 7.87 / 29.6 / 32.3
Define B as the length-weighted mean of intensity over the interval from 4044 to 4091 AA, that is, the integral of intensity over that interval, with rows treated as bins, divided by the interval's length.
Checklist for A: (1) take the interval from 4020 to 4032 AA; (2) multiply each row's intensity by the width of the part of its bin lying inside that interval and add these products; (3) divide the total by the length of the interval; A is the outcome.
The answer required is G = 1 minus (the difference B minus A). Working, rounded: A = 31.2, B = 30.5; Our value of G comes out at 1.68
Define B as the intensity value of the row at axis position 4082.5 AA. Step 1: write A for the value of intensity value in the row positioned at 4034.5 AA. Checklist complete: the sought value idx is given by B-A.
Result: 0.8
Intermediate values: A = 30.5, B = 31.3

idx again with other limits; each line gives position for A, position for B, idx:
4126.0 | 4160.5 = 2.1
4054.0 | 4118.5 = -0.9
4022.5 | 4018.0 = 2.4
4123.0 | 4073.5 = 2.3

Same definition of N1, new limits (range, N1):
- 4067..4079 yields 4072.0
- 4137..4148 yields 4138.0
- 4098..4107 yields 4106.5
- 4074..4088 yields 4084.0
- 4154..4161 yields 4159.0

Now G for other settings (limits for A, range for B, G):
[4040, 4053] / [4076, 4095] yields 1.75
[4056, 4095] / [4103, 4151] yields 2.13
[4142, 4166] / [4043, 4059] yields -1.72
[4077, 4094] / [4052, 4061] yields -0.64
